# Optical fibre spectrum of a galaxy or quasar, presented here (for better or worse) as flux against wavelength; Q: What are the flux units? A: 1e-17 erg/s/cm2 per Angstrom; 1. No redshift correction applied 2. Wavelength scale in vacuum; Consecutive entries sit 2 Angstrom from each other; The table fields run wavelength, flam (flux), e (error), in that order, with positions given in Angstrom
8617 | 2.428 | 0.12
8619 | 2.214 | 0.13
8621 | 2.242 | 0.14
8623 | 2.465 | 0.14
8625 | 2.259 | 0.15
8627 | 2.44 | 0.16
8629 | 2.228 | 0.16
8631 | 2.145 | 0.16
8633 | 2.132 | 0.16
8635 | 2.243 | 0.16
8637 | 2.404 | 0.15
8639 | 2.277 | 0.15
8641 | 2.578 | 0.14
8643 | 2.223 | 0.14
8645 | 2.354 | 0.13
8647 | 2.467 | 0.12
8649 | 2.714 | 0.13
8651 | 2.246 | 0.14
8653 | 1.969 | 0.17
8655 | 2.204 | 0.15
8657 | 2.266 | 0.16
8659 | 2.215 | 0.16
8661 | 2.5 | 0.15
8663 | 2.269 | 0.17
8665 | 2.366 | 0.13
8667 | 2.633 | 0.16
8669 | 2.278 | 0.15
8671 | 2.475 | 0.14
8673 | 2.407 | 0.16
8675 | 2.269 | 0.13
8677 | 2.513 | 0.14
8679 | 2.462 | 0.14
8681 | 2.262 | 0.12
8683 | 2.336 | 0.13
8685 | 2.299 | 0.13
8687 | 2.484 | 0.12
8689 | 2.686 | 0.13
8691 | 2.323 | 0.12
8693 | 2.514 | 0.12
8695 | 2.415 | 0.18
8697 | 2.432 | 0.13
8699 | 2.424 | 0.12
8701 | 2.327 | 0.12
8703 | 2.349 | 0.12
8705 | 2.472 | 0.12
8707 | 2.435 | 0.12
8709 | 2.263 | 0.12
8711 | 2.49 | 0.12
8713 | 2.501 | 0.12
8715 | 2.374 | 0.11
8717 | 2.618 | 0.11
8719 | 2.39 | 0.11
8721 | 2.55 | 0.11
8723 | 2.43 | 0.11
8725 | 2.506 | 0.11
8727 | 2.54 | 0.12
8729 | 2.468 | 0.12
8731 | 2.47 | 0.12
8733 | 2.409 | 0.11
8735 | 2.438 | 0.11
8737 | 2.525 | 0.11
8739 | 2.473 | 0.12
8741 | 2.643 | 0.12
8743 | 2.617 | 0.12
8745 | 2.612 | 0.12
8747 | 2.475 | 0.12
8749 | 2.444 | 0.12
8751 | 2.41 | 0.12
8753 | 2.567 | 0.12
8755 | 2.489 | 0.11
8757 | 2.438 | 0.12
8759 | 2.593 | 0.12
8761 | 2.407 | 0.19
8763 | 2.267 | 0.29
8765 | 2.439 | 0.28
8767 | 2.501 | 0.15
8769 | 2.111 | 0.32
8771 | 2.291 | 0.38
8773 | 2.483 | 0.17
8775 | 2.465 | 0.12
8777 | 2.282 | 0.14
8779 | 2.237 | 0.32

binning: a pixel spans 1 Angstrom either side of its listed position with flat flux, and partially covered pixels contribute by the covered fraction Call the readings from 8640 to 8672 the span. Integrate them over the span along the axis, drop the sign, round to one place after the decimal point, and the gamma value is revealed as 75.5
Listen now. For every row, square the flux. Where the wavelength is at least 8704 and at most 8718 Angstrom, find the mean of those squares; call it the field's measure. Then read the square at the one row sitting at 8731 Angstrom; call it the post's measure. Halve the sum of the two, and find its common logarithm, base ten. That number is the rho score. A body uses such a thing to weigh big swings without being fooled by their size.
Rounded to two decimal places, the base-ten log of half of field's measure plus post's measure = 0.78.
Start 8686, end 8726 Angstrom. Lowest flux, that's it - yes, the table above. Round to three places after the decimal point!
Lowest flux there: 2.263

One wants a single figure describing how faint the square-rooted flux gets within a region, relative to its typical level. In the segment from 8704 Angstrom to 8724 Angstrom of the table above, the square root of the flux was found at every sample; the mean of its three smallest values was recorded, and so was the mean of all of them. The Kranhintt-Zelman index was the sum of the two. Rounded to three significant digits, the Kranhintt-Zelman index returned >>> 3.10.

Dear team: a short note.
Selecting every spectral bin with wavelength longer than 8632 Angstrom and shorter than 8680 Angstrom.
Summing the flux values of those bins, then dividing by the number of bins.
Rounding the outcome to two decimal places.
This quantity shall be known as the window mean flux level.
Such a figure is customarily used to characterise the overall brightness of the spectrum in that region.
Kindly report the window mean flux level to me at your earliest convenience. 2.35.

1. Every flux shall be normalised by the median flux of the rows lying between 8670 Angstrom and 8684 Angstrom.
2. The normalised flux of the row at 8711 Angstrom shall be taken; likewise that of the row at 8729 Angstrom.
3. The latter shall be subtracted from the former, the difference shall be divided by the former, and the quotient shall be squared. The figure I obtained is 0.0001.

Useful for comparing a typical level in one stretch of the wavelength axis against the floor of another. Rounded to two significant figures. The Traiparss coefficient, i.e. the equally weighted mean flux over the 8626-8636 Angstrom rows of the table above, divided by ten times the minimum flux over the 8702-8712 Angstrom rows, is 0.099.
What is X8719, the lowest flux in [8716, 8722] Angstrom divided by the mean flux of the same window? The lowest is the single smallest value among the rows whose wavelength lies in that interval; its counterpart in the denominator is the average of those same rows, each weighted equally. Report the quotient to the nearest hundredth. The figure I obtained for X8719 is 0.95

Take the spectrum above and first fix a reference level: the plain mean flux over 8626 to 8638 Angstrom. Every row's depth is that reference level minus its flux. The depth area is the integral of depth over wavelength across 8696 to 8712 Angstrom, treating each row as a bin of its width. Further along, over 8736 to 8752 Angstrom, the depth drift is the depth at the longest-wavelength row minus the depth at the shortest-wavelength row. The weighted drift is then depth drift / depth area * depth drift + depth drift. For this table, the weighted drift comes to 0.11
